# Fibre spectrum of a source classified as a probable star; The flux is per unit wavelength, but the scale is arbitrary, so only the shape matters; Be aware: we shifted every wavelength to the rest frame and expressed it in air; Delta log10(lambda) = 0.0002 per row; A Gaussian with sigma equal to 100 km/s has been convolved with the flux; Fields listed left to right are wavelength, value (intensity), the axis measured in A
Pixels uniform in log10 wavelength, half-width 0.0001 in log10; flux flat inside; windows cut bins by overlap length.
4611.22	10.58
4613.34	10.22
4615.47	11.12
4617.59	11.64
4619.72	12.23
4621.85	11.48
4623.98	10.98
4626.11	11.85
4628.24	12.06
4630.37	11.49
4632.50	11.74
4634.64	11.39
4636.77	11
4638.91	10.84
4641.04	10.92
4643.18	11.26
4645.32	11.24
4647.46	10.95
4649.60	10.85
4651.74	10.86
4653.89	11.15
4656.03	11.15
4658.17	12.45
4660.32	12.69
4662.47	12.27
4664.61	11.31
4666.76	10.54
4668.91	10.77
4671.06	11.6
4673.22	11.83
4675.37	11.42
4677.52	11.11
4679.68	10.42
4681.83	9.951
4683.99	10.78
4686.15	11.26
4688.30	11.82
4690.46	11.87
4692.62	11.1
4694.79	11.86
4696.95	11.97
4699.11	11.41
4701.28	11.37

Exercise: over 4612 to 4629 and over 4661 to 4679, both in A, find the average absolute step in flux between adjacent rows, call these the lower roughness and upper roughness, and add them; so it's 1.2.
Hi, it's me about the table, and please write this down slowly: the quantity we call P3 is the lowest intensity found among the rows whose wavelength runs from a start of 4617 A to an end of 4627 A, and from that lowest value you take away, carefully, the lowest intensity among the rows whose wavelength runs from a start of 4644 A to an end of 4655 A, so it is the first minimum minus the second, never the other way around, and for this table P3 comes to 0.1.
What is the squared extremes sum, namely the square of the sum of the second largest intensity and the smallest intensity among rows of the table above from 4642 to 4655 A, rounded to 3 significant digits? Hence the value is 488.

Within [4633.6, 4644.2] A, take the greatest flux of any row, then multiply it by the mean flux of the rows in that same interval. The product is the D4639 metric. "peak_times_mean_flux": 126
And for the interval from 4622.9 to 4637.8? 139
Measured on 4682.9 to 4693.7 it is 135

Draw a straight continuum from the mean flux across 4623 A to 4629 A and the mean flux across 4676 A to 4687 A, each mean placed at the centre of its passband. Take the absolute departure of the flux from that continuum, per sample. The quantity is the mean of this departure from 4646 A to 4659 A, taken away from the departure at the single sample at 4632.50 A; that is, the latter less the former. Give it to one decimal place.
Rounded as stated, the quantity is -0.2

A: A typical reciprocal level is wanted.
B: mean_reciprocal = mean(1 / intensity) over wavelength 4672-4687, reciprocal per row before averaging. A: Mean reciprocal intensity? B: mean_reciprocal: 0.0914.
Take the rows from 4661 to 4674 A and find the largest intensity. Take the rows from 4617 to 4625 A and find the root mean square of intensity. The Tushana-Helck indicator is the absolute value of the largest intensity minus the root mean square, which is 0.68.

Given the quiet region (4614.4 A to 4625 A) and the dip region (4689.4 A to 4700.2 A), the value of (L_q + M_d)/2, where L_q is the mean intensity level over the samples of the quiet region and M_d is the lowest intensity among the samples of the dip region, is 11.3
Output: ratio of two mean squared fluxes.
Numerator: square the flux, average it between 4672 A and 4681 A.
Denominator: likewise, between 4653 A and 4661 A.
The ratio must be 0.89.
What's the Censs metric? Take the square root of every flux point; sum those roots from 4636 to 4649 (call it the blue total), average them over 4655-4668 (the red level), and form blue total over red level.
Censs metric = 5.82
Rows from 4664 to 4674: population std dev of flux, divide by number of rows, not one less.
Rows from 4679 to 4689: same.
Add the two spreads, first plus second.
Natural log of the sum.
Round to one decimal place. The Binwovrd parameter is 0.1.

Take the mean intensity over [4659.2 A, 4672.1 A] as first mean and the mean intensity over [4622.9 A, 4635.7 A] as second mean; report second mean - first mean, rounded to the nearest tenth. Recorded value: 0.1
